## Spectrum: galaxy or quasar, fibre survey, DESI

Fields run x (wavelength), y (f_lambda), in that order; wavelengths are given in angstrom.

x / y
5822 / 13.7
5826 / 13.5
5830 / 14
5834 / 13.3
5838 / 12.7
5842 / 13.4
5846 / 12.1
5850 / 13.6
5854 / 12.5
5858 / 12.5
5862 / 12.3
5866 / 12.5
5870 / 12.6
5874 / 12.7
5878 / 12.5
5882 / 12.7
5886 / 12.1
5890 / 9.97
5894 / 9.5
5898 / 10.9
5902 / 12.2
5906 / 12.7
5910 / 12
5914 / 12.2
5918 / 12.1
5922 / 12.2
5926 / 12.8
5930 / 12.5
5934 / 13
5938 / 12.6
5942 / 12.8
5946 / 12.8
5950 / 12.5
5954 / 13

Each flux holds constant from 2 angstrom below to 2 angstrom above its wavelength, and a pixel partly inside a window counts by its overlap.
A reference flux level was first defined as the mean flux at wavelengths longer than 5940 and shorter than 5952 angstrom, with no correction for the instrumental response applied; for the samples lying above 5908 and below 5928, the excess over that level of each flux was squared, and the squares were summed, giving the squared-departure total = 1.4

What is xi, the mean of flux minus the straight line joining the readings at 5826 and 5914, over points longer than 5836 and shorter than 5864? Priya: -0.42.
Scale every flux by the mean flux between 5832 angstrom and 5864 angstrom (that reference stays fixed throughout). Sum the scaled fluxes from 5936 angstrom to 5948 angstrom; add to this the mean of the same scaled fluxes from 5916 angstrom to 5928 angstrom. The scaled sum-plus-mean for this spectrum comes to 3.95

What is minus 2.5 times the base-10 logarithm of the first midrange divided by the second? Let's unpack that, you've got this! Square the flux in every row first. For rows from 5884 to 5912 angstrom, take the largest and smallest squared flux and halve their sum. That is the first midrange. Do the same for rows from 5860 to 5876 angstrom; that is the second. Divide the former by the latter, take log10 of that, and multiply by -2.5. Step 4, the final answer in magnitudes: 0.24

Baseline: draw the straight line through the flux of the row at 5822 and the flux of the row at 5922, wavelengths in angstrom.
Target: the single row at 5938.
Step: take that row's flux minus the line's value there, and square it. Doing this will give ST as 0.41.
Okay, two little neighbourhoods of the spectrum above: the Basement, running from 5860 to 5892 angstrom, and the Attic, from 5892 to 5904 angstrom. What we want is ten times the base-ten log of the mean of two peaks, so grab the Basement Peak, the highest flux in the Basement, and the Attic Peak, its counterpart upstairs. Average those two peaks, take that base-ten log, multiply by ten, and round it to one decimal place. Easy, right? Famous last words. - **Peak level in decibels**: 11.0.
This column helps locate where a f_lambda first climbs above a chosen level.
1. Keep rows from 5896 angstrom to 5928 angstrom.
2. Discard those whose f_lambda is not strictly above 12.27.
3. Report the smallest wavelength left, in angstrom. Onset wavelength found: 5906 angstrom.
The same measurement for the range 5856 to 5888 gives 5858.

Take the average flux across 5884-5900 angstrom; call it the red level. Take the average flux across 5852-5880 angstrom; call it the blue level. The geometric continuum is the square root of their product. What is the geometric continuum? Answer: 11.5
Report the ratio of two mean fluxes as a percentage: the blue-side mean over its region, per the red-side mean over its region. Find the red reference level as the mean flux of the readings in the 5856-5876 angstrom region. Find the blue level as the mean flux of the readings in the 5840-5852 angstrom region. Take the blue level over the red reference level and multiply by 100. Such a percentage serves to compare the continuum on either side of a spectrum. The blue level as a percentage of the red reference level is 104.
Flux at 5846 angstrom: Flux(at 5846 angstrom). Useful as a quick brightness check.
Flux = 12.1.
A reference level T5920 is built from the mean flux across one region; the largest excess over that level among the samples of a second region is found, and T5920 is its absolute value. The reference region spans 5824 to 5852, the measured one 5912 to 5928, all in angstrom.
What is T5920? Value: 0.43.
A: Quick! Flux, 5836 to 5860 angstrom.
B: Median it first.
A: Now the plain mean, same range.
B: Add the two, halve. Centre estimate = 12.7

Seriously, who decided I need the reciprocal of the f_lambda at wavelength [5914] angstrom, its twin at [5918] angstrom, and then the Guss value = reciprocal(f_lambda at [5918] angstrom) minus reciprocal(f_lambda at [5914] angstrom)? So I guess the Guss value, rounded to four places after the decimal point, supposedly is 0.0007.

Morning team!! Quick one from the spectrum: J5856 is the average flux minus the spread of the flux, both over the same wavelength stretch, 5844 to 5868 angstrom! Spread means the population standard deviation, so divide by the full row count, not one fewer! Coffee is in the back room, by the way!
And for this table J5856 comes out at 12.1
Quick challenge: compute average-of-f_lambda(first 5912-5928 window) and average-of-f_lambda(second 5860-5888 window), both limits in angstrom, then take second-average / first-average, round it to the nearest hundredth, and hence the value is 1.01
